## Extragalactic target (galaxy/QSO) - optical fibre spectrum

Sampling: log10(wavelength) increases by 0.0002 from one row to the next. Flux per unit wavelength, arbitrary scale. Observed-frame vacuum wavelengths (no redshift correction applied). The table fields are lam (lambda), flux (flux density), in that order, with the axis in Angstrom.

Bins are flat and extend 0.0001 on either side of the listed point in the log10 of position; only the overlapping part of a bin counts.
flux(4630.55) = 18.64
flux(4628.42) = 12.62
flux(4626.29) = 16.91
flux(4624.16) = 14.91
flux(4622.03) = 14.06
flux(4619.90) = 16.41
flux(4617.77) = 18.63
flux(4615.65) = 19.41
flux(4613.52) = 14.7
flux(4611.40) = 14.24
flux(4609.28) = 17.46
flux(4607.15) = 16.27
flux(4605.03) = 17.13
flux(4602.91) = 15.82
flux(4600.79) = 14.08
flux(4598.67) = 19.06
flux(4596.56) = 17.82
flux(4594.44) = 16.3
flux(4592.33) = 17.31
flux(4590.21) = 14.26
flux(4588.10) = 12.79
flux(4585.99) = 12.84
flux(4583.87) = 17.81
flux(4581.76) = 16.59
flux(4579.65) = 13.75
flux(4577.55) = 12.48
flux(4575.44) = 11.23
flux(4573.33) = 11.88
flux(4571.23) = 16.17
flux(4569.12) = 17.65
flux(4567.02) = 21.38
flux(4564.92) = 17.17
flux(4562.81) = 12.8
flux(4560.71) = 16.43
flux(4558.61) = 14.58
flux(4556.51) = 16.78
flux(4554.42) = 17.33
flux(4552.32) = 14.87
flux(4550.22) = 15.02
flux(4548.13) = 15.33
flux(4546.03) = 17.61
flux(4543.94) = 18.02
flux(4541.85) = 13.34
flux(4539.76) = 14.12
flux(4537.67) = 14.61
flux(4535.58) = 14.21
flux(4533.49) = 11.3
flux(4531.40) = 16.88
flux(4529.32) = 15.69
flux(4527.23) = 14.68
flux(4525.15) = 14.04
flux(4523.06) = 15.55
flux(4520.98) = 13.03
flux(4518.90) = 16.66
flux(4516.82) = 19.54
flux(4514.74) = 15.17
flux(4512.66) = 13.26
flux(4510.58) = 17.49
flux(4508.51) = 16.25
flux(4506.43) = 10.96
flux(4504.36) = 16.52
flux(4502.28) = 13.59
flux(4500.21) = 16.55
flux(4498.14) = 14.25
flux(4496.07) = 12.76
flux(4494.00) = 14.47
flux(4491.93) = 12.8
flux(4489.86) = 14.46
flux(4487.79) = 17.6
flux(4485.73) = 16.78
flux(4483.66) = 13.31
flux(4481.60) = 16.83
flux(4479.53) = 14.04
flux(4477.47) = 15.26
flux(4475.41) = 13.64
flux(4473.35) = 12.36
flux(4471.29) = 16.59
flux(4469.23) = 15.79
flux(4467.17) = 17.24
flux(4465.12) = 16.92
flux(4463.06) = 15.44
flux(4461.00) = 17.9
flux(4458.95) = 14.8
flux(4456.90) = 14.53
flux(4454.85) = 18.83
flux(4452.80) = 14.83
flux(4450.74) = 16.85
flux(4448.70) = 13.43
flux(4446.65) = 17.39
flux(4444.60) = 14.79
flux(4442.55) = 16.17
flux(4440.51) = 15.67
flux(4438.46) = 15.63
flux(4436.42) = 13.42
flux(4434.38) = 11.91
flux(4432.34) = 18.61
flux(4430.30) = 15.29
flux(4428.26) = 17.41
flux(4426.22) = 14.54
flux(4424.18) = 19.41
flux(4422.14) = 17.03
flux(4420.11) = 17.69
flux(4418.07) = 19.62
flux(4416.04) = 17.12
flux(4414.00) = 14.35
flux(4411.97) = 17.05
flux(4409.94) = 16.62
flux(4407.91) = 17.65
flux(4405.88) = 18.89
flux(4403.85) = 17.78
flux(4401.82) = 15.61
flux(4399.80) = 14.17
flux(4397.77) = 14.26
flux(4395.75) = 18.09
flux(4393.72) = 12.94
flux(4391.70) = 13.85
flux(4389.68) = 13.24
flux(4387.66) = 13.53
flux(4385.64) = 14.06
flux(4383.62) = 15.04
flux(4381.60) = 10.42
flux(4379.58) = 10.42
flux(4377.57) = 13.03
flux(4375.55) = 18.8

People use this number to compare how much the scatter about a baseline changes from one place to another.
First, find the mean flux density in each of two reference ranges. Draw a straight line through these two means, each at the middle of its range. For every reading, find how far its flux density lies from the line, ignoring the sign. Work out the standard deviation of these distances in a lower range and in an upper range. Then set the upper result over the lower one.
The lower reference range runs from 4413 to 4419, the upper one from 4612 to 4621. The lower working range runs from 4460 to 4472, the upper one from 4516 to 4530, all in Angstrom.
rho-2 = 2.0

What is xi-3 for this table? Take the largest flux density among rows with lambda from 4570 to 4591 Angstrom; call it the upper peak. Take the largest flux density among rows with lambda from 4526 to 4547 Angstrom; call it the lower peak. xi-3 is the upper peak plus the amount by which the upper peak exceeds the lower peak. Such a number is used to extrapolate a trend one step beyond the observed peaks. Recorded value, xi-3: 17.6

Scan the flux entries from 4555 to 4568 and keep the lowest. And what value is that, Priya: 12.8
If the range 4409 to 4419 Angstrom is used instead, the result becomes 14.35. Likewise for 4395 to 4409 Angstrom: 14.17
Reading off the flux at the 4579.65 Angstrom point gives 13.75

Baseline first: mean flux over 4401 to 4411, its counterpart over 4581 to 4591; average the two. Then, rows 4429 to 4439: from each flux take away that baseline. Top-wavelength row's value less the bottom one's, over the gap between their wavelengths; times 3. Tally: 0.1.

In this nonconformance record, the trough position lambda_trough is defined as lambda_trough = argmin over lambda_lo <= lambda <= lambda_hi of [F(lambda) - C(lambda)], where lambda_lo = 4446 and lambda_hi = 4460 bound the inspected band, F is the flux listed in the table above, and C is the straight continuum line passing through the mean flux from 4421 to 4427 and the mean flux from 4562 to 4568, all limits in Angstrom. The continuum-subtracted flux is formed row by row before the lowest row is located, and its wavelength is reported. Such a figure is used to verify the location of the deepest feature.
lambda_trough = 4448.70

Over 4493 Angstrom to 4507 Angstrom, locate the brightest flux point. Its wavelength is 4500.21 Angstrom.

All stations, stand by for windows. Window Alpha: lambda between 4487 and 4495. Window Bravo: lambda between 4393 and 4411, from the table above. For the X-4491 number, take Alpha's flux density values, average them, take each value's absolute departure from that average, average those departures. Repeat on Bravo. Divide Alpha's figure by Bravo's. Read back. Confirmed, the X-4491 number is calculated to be 0.79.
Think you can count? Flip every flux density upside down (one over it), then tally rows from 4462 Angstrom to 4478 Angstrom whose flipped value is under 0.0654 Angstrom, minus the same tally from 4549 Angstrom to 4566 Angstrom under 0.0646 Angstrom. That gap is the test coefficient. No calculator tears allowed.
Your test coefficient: 1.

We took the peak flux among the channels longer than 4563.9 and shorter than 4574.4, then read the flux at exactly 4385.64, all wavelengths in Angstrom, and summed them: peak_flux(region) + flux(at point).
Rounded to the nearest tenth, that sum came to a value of 35.4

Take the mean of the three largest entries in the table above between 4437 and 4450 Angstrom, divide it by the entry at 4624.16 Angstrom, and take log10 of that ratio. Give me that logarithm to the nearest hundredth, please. 0.04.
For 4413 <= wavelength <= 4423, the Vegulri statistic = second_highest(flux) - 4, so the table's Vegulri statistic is 13.7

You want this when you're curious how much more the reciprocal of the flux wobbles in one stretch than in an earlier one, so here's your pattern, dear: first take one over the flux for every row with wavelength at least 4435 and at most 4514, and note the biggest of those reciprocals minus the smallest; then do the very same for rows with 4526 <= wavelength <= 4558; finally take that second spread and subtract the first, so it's -0.005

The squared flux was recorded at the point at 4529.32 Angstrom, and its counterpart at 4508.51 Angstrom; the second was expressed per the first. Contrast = 1.1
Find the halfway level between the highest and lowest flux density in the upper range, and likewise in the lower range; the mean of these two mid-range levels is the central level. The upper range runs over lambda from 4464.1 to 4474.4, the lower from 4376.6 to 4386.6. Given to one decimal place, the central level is 13.8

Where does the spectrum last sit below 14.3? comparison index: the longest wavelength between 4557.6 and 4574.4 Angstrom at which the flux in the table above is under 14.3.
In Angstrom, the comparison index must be 4573.33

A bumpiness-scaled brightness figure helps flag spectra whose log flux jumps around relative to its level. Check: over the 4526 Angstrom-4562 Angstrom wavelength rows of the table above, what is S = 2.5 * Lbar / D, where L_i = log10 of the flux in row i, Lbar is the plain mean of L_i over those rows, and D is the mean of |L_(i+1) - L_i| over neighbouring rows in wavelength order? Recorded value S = 60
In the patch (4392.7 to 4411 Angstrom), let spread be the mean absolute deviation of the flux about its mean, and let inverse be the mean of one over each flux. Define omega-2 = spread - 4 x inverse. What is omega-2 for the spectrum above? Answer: 1.51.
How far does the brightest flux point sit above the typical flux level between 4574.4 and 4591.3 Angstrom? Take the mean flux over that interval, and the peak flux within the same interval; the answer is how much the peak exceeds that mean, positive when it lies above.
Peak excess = 3.8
